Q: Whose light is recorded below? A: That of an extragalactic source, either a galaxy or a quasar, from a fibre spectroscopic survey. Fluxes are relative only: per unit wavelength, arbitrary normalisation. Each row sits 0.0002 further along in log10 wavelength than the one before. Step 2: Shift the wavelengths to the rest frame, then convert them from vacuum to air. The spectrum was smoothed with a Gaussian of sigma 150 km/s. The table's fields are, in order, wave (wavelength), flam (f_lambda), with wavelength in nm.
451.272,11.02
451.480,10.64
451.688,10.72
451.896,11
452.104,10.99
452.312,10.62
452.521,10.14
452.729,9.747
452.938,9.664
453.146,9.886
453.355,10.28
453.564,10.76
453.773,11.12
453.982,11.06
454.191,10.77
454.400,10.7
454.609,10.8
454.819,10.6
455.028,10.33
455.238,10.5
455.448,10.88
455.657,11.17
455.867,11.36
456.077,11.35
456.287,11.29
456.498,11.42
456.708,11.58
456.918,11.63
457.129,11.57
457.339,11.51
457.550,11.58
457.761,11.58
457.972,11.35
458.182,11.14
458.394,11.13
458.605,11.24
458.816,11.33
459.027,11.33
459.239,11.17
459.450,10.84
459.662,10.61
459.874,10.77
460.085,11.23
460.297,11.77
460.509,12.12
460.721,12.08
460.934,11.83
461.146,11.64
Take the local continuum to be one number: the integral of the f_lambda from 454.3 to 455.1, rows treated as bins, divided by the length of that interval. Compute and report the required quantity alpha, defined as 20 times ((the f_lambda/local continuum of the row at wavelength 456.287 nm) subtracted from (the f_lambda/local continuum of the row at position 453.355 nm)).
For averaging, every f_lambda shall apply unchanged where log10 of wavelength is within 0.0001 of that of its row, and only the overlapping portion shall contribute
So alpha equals -1.9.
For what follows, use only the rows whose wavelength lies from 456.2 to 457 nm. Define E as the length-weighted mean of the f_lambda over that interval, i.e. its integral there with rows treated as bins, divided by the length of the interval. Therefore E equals 11.5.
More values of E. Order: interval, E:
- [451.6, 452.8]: 10.6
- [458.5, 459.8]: 11.1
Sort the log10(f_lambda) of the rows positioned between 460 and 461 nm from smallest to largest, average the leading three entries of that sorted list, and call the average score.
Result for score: 1.06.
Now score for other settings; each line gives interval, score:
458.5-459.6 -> 1.04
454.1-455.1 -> 1.02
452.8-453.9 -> 1.00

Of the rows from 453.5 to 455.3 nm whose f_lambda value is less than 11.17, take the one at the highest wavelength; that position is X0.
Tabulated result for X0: 455.238 nm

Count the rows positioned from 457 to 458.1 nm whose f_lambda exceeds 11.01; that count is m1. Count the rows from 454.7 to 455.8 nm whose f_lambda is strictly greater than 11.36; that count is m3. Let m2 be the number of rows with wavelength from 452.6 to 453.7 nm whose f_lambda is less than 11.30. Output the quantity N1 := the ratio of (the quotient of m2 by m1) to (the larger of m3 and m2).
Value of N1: 0.20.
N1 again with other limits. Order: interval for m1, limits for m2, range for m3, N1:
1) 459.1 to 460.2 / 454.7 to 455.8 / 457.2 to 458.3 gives 0.50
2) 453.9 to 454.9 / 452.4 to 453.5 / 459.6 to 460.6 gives 1.00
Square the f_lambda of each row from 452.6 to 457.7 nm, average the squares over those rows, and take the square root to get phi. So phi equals 10.9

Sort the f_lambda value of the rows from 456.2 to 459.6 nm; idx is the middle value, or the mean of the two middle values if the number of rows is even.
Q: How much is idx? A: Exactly 11.3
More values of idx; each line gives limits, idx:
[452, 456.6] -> 10.8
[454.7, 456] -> 10.7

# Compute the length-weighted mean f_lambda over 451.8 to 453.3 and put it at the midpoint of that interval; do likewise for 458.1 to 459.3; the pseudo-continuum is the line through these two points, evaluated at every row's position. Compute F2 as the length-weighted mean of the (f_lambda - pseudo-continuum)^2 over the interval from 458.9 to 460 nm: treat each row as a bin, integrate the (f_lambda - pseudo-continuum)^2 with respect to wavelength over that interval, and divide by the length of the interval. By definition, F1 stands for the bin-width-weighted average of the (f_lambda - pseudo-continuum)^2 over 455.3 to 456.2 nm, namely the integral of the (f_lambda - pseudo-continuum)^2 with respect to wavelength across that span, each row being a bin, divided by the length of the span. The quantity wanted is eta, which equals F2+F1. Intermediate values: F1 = 0.19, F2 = 0.24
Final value 0.428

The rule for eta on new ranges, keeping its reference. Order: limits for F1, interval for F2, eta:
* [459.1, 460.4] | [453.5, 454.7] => 0.381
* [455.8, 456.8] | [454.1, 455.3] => 0.344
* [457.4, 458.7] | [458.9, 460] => 0.343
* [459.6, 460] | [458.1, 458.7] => 0.451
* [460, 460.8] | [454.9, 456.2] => 0.365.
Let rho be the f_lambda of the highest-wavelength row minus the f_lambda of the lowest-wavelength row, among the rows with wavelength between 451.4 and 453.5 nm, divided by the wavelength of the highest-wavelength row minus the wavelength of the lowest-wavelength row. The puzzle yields -0.2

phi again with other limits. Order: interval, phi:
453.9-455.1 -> 10.7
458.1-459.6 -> 11.2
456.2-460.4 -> 11.3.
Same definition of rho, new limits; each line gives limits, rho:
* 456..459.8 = -0.2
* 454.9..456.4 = 0.8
